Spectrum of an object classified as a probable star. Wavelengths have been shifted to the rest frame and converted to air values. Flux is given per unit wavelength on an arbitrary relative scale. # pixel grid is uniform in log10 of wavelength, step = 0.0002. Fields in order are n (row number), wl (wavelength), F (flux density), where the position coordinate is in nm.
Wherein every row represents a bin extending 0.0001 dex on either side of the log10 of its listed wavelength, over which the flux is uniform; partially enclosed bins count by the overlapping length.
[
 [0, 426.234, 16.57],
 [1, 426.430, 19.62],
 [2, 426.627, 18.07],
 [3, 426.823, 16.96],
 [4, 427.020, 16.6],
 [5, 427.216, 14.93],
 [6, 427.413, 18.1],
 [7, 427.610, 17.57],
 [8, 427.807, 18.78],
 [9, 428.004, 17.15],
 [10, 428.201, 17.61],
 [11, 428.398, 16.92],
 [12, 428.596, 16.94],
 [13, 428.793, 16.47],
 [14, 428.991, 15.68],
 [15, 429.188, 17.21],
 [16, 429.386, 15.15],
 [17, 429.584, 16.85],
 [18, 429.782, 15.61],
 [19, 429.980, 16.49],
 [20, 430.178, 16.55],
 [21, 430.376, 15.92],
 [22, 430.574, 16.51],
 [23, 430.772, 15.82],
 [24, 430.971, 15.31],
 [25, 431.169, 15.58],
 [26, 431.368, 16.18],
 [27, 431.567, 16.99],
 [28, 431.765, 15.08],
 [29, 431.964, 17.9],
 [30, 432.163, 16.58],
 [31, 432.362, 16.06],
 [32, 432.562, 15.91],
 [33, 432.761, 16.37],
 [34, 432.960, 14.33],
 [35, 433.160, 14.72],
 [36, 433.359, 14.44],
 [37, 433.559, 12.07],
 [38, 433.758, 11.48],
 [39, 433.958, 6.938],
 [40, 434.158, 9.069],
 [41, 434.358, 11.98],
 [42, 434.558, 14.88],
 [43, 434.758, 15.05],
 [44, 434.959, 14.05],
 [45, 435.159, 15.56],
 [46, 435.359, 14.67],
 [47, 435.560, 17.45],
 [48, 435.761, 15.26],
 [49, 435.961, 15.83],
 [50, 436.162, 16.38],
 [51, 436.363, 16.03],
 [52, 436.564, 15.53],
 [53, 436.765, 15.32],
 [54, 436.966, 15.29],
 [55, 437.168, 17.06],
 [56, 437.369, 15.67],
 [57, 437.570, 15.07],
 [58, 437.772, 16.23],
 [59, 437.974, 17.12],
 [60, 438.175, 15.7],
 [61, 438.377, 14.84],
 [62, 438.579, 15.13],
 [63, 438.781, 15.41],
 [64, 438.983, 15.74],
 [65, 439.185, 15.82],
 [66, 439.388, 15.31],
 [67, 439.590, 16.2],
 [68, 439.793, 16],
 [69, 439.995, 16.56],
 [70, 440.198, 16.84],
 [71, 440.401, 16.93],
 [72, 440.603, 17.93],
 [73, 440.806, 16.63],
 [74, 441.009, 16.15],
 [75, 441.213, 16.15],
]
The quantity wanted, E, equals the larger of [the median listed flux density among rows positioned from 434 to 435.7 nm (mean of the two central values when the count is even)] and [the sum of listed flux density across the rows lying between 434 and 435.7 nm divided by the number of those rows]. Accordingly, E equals 14.8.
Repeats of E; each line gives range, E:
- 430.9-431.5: 15.7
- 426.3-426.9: 18.2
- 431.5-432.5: 16.6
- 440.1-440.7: 17.2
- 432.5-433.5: 15.2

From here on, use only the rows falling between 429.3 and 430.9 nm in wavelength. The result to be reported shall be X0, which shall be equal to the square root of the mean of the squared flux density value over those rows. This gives 16.1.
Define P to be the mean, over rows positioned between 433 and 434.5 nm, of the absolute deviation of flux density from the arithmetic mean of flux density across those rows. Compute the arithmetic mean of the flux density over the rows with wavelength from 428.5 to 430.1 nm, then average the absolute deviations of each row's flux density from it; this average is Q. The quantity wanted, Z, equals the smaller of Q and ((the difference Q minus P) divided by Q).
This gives -2.30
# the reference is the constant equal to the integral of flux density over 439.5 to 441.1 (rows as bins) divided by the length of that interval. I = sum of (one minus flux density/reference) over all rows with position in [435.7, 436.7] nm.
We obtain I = 0.26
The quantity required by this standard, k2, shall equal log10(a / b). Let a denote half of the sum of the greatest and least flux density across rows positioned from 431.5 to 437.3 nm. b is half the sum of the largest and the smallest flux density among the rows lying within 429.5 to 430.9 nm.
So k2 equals -0.12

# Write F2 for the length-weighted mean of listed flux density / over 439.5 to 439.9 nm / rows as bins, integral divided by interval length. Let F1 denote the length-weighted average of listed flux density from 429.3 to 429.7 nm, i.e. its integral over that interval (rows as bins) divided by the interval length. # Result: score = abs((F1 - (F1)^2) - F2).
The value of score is 256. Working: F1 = 16.0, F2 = 16.1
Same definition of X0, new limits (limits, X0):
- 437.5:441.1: 16.1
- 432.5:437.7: 14.7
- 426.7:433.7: 16.3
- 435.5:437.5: 16.0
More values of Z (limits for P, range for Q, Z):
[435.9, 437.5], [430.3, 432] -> 0.33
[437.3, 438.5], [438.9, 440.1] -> -0.91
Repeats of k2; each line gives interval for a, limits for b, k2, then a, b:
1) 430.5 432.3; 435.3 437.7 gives 0.01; 16.5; 16.1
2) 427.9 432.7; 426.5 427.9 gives -0.01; 16.5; 16.9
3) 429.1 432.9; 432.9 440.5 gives 0.13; 16.5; 12.2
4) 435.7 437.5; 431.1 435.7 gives 0.11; 16.2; 12.4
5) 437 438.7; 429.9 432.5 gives -0.01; 16.0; 16.5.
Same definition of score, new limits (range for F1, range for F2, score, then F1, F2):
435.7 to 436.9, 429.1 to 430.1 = 248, 15.7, 16.2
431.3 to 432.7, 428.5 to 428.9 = 269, 16.4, 16.7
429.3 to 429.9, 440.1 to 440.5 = 254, 15.9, 16.9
